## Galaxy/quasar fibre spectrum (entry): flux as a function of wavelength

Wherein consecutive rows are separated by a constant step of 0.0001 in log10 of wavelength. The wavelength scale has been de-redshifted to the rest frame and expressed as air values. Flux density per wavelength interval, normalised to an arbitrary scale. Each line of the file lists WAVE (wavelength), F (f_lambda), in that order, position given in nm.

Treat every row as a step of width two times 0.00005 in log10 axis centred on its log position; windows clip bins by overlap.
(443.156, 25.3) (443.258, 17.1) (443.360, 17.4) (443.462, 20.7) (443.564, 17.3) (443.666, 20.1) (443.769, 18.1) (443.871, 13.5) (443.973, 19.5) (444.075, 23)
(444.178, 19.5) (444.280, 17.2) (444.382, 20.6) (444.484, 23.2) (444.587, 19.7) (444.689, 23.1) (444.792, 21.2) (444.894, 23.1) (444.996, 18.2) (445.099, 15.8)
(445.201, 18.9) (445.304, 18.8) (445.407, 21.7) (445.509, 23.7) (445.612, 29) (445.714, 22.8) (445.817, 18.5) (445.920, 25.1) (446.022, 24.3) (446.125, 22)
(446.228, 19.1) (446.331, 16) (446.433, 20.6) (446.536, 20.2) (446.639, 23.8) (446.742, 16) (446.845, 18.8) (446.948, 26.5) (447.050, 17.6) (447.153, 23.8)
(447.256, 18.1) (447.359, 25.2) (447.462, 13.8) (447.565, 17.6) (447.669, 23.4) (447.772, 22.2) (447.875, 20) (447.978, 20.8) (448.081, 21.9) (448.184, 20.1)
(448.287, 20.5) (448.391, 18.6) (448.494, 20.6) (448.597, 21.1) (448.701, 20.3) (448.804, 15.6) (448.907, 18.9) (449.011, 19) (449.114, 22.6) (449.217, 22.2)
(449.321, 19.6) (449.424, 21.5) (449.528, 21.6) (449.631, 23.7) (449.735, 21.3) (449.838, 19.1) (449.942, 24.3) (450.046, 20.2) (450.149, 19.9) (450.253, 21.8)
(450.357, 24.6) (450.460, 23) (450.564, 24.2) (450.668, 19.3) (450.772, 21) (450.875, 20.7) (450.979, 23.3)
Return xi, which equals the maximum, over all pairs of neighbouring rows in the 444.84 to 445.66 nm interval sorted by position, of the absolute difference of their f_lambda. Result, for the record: 5.3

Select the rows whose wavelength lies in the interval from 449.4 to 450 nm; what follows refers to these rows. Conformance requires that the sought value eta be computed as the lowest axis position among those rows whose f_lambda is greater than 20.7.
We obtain 449.424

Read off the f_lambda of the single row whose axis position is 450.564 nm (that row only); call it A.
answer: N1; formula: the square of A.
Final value 586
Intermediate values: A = 24.2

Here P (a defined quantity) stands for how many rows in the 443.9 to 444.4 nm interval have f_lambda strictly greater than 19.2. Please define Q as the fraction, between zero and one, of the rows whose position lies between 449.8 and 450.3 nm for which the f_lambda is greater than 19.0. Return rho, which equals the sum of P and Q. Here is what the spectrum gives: 5.0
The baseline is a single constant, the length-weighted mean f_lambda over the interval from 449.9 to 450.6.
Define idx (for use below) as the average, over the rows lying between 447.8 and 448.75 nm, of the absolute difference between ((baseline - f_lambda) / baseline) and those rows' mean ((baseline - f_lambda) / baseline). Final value 0.03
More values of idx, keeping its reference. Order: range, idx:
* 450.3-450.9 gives 0.08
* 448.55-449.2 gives 0.08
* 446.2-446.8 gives 0.10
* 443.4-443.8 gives 0.06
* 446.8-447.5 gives 0.18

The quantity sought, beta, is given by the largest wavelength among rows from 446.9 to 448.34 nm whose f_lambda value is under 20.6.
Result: 448.287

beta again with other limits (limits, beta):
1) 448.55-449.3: 449.011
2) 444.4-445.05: 444.996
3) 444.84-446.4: 446.331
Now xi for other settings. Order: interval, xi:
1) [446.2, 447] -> 7.8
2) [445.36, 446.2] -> 6.6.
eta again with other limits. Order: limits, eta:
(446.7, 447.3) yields 446.948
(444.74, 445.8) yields 444.792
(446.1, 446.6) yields 446.125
